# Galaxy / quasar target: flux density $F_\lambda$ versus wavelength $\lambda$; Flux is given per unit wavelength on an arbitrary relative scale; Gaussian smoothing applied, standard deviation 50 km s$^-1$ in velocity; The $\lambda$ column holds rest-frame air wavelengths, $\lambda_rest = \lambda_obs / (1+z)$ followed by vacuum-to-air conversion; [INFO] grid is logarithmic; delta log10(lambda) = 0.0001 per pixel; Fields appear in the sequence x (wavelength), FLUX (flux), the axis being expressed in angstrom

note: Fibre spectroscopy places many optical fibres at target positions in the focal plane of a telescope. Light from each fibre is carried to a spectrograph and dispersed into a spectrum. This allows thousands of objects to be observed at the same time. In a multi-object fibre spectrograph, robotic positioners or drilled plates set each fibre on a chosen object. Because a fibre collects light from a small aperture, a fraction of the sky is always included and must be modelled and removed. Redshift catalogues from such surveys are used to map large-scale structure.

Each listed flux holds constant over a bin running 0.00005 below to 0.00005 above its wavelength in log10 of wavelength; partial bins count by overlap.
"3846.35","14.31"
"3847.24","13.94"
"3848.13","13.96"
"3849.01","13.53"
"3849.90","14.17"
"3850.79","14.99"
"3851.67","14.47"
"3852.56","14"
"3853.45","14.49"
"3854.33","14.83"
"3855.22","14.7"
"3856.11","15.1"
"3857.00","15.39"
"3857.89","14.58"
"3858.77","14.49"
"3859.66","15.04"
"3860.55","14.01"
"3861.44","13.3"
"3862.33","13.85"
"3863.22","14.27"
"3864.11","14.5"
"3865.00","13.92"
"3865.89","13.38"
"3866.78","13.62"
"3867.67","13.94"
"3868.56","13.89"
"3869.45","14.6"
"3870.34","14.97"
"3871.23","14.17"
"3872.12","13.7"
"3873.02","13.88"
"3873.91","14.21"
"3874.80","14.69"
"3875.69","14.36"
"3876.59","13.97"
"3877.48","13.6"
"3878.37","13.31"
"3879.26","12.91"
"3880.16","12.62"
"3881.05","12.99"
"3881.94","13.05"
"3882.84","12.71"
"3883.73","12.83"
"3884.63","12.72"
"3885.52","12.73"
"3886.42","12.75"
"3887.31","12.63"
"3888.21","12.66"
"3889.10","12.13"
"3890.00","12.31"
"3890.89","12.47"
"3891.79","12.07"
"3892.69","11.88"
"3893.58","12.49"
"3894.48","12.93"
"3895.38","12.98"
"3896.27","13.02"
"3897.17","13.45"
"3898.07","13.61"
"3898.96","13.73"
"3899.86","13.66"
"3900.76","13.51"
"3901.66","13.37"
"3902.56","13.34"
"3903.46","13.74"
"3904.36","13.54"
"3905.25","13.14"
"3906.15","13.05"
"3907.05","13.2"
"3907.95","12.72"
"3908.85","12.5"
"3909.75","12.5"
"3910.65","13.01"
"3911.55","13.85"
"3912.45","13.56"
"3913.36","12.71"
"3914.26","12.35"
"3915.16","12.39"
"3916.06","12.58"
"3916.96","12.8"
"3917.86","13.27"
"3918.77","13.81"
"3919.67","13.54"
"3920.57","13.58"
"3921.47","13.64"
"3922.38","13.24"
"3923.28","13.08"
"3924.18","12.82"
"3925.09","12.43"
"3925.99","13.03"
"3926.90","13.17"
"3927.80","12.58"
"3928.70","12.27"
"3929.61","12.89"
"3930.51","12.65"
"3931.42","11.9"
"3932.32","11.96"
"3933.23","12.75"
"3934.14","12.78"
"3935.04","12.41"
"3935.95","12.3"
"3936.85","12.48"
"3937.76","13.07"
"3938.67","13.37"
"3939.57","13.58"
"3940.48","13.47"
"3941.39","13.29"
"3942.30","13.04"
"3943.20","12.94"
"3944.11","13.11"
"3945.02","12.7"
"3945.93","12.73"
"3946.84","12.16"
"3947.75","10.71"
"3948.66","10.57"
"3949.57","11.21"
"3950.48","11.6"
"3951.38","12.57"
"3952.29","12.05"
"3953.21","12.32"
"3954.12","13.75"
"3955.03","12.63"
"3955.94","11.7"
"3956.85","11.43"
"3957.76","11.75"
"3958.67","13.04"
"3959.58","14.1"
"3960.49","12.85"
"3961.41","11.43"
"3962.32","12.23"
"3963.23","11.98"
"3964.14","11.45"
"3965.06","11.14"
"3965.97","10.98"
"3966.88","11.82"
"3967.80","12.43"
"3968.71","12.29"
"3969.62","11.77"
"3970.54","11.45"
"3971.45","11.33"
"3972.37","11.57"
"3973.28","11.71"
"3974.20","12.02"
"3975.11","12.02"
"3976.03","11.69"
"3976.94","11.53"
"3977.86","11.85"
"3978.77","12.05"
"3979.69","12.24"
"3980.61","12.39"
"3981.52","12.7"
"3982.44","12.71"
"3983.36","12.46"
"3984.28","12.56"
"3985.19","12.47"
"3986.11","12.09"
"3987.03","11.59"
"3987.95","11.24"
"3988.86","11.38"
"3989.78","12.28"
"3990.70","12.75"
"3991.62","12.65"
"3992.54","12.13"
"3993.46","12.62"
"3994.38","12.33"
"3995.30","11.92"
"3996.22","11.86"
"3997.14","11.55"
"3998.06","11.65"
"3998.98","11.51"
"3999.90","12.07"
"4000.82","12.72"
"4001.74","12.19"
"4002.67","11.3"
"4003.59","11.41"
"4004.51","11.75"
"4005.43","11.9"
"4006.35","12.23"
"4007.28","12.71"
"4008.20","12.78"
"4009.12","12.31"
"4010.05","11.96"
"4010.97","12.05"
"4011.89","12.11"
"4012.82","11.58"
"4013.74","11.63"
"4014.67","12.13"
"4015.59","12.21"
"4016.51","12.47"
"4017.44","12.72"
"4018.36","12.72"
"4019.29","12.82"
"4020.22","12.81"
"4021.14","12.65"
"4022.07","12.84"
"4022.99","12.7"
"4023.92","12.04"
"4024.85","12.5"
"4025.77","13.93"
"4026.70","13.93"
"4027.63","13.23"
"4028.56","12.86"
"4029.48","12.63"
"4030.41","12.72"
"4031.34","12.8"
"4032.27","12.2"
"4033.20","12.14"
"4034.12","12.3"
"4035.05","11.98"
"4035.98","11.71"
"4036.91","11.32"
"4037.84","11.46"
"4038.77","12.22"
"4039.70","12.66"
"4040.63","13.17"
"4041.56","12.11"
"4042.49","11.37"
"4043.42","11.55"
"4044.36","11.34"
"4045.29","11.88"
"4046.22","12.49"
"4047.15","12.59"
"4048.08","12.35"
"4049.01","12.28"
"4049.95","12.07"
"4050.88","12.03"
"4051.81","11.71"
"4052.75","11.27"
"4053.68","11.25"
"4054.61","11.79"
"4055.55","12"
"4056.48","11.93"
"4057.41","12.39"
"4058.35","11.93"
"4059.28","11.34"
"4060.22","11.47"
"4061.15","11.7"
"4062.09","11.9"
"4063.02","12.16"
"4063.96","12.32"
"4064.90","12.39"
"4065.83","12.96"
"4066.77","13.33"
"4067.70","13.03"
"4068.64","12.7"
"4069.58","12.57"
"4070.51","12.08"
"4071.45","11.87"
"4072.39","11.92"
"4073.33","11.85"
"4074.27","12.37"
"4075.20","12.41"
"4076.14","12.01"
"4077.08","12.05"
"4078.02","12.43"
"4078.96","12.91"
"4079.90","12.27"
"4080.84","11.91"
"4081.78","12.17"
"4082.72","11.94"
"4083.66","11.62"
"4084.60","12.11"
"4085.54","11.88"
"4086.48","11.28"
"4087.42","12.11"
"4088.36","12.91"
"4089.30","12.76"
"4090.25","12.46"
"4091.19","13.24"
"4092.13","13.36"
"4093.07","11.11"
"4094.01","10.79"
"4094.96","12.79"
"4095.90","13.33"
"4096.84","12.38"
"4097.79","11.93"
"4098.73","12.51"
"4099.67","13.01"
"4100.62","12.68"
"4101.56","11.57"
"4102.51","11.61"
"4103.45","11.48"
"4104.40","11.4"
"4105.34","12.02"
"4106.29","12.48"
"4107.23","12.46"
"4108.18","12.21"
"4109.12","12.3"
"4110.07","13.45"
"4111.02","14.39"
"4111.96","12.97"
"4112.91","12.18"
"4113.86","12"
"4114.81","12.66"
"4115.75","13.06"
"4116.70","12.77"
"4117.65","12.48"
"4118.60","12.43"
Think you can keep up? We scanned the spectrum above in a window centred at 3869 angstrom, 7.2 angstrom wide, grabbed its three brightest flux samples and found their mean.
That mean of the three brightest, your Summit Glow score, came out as 14.6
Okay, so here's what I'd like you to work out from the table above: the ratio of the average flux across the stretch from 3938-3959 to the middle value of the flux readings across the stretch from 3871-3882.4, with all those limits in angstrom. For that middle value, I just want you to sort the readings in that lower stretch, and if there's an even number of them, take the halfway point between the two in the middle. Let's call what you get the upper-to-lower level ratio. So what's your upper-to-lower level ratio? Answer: 0.91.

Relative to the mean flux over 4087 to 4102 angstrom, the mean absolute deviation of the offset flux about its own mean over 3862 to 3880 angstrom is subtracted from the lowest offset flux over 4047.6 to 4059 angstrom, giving -1.6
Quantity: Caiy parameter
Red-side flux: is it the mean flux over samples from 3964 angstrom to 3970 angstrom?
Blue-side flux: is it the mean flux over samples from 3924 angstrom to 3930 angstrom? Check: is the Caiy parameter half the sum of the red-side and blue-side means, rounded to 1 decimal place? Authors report 12.2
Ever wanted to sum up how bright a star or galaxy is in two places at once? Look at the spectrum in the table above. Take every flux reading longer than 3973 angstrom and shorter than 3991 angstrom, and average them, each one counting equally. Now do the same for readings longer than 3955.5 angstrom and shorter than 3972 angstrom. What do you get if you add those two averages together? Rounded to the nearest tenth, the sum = 24.0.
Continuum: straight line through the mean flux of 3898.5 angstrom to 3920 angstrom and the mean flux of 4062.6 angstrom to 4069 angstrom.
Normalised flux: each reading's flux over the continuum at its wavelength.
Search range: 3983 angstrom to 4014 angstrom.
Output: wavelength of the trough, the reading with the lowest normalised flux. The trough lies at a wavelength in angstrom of 3987.95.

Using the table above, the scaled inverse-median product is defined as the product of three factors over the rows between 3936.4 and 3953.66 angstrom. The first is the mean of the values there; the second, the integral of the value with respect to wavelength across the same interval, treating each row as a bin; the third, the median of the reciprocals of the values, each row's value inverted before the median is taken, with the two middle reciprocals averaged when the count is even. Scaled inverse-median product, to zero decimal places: 211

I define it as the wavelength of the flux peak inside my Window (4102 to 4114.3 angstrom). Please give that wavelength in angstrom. 4111.02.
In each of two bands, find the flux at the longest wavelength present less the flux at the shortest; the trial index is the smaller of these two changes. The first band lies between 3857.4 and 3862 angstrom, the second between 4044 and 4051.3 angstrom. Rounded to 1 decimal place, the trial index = -1.3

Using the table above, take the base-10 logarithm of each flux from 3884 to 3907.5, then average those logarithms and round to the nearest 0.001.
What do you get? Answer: 1.112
